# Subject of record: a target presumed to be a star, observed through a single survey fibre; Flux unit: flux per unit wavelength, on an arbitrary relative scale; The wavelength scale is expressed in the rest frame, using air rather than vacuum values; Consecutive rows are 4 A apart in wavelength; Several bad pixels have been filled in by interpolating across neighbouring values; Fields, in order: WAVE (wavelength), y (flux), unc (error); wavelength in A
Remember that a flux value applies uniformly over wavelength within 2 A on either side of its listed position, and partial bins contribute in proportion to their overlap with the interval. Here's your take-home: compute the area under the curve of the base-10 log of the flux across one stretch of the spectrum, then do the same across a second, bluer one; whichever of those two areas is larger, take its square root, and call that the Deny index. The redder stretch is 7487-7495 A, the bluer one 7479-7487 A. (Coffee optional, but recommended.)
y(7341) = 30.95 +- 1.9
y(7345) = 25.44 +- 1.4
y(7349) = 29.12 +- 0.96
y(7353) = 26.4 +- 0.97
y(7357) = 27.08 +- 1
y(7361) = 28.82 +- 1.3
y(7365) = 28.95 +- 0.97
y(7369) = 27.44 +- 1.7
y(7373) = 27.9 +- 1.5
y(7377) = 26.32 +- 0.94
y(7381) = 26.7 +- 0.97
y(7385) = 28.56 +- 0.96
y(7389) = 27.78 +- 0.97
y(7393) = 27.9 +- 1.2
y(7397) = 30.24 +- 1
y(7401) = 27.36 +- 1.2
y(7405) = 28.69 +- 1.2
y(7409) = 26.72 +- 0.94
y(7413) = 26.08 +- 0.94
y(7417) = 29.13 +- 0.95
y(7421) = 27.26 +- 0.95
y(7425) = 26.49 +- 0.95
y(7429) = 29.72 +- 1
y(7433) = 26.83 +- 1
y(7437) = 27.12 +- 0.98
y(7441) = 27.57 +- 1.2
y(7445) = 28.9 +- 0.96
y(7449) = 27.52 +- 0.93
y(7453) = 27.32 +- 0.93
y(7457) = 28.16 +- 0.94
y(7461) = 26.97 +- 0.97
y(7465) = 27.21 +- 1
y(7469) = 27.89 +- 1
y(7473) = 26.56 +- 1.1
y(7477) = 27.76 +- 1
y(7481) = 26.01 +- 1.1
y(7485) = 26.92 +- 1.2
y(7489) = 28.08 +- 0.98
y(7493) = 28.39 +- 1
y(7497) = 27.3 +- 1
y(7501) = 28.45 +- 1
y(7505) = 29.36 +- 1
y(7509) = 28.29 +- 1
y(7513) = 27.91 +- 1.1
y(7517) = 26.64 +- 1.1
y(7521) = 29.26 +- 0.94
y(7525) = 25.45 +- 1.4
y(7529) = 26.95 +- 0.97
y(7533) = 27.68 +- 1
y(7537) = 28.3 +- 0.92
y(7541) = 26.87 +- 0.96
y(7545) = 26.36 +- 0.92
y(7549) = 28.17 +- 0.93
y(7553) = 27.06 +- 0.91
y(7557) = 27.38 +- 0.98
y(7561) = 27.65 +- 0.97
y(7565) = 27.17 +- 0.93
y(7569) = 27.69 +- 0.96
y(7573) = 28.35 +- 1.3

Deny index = 3.407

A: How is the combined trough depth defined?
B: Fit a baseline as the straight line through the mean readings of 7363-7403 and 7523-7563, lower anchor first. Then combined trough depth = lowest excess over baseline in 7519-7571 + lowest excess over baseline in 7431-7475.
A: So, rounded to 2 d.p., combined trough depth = -2.76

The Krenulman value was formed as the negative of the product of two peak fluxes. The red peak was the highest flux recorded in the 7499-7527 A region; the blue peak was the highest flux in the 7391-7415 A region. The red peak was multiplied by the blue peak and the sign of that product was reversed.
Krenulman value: -888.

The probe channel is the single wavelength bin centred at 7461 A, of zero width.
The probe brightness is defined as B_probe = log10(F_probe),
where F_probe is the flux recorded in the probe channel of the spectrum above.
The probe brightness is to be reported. 1.43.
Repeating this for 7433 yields 1.43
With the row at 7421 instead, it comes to 1.44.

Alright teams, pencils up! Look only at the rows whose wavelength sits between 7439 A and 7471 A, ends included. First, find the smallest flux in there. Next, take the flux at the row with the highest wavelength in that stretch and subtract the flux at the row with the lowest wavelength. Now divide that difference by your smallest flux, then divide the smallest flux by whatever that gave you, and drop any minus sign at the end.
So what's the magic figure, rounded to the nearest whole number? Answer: 2273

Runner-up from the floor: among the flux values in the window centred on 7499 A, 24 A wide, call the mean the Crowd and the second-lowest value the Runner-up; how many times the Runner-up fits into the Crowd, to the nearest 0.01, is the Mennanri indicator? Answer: 1.01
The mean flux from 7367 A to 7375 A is 27.7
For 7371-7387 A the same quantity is 27.4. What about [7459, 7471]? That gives 27.4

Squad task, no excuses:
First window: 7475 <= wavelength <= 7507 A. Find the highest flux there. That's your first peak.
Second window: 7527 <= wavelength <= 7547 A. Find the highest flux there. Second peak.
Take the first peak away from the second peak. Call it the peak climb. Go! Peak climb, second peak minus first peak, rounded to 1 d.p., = -1.1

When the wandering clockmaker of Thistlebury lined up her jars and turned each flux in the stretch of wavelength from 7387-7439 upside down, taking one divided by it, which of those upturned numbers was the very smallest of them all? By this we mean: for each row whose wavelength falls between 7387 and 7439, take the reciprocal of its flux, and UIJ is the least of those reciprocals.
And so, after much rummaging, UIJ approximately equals 0.0331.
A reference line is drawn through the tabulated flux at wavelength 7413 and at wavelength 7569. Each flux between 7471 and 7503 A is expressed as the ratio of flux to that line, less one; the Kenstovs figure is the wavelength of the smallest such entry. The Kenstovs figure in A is 7481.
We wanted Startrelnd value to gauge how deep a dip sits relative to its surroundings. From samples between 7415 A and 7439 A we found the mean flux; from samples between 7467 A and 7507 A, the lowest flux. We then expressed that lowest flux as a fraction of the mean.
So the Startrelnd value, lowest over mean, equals 0.94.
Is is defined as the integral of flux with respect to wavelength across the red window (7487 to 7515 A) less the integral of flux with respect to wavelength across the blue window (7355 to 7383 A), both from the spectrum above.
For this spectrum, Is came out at 18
